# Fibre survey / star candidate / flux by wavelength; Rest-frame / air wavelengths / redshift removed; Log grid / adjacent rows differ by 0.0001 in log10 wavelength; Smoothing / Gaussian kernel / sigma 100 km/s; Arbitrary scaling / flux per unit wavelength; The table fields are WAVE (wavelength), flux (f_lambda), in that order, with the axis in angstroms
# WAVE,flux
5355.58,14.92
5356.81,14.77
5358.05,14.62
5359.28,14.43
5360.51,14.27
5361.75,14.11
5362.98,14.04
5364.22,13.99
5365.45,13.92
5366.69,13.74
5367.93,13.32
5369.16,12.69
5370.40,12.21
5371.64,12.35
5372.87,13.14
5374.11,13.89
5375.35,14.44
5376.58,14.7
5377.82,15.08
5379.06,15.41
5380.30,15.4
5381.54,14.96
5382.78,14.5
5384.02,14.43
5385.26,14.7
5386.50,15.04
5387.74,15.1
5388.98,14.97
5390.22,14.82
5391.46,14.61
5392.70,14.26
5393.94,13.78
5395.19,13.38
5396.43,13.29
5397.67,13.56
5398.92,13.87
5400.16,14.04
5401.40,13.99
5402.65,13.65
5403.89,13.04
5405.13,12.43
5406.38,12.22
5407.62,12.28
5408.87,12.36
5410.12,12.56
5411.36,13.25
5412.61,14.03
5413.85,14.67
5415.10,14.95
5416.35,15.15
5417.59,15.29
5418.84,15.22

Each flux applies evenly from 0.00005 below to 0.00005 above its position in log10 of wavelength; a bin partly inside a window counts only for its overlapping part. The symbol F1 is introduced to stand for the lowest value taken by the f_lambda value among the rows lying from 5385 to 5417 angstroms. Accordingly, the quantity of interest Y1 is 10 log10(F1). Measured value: 10.9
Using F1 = 12.22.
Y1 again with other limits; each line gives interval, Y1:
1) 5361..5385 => 10.9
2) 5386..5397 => 11.2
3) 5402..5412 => 10.9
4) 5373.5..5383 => 11.4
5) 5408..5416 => 10.9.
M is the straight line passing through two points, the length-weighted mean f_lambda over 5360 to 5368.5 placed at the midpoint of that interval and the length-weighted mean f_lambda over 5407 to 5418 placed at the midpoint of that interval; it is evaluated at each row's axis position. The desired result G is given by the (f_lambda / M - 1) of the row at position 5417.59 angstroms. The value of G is 0.11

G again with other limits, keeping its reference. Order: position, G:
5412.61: 0.02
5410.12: -0.09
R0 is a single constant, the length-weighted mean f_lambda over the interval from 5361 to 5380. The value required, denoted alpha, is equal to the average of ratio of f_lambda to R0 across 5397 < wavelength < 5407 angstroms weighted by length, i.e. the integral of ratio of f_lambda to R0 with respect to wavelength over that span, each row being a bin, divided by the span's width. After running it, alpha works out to 0.97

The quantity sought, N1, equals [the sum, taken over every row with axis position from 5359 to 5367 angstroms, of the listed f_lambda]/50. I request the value 1.97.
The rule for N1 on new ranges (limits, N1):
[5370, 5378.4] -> 1.92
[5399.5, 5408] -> 1.83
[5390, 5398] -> 1.95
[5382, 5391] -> 2.07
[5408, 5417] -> 1.94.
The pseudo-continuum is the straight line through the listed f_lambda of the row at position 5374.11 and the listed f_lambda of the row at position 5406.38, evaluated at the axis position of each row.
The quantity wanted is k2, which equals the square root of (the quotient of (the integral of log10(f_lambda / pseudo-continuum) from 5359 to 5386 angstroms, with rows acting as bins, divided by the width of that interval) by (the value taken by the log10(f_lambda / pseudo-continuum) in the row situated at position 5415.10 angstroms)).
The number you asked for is 0.2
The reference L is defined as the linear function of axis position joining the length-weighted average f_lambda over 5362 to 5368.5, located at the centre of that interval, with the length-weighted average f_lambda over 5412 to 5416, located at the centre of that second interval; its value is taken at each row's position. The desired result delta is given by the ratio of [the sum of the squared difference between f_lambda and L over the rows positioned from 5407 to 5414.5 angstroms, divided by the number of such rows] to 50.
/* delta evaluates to 0.051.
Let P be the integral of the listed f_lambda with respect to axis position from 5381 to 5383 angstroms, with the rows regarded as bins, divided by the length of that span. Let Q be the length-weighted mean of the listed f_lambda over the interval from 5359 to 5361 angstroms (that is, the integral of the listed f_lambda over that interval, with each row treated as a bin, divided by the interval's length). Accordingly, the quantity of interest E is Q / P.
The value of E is 0.97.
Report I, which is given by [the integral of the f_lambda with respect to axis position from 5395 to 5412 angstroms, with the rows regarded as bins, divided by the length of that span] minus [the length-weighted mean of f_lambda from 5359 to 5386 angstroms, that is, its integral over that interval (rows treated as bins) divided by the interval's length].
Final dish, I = -0.9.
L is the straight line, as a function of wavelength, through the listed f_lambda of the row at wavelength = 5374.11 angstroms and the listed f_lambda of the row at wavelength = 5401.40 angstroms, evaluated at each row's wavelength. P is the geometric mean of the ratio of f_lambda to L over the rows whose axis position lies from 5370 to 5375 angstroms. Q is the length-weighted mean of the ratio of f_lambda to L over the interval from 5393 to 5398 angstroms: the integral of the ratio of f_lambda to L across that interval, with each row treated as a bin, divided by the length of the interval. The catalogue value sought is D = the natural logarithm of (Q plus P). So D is 0.64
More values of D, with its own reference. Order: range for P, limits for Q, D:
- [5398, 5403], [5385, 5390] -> 0.73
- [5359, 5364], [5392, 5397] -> 0.70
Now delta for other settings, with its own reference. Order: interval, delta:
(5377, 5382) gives 0.028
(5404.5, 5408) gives 0.094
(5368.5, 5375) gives 0.029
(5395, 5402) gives 0.010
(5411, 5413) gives 0.020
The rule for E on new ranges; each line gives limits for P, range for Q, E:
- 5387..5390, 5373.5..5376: 0.95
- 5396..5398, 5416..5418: 1.14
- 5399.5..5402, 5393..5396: 0.97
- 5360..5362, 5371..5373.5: 0.90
